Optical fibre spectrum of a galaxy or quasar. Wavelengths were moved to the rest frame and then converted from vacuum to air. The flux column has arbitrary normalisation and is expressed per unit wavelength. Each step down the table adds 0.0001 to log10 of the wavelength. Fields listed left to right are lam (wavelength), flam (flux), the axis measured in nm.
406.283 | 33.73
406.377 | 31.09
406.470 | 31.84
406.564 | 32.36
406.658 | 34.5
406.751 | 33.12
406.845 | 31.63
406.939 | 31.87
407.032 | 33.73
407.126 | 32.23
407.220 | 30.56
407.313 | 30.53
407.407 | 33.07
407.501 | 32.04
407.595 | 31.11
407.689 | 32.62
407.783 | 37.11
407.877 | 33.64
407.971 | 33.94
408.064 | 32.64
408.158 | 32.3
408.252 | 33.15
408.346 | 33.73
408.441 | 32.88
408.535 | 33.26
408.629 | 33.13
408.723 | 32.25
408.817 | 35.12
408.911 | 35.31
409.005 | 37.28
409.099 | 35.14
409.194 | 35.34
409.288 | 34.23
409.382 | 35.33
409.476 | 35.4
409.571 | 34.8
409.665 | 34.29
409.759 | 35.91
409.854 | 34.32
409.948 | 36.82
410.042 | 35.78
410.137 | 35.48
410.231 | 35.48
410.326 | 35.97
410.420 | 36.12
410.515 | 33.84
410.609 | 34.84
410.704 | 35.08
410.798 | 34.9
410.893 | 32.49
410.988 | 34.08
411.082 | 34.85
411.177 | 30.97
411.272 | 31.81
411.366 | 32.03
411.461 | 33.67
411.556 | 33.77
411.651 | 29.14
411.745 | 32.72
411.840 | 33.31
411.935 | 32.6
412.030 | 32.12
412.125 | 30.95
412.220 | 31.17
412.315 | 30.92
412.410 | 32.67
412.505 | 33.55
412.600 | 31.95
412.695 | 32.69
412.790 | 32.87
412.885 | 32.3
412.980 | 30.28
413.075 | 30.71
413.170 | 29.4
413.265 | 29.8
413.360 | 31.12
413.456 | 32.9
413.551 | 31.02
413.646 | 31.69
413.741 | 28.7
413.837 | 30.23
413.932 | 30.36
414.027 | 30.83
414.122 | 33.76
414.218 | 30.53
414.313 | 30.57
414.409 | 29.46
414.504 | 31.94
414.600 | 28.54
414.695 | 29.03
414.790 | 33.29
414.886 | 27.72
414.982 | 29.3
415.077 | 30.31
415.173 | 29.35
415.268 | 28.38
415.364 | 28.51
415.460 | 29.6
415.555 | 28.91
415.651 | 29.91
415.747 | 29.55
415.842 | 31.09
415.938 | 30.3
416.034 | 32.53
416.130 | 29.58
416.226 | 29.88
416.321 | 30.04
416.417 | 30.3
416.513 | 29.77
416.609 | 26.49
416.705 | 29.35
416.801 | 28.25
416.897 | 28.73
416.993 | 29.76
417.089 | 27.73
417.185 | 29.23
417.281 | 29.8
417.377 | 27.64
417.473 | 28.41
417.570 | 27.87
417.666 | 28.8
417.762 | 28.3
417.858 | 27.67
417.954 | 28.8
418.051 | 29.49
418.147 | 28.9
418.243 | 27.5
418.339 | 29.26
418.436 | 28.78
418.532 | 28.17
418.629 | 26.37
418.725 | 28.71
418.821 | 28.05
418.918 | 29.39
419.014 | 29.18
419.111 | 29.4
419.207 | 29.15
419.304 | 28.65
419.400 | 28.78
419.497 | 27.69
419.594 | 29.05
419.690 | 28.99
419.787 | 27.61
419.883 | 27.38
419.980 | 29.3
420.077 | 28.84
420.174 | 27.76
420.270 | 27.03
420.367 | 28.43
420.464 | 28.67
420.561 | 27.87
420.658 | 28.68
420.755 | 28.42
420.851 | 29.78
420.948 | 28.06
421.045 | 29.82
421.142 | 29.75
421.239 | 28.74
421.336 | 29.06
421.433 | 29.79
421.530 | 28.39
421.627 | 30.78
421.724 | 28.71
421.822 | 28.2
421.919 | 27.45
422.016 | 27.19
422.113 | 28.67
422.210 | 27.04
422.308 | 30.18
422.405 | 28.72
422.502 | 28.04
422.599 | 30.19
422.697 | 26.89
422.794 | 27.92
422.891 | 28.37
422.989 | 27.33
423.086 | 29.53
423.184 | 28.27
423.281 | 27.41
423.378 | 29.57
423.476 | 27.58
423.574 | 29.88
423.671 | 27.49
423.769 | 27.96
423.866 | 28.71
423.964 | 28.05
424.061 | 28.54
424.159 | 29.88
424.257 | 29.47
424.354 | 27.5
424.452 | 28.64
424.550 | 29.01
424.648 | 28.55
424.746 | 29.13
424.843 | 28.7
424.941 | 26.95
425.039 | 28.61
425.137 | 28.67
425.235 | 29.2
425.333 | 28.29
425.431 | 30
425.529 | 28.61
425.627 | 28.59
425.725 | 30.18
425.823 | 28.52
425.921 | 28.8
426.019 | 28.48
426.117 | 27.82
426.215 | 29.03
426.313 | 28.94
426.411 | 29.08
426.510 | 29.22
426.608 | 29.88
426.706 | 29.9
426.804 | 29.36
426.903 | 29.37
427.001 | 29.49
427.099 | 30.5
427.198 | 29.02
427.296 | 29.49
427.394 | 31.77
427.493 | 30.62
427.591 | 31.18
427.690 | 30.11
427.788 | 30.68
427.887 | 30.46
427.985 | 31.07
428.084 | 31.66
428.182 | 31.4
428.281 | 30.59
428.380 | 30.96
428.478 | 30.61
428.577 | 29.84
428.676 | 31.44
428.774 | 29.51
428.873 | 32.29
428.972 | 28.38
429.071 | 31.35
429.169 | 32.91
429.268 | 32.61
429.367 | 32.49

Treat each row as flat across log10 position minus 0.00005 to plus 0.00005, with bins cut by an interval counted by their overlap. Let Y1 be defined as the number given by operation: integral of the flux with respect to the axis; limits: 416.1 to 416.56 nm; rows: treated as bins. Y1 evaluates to 13.8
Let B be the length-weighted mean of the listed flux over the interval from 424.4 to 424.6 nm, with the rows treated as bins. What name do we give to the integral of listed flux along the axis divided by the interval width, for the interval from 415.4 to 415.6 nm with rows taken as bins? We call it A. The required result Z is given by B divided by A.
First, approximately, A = 29.3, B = 28.7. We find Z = 0.98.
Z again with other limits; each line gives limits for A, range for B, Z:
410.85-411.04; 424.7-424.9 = 0.87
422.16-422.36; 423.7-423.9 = 0.99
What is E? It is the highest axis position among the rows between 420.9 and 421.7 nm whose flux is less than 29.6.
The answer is 421.530 nm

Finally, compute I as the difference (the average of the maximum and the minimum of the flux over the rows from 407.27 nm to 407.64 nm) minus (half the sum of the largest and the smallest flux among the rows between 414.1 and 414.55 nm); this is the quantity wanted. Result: 0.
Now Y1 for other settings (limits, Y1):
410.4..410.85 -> 15.7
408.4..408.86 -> 15.3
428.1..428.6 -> 15.4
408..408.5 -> 16.5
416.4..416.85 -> 12.9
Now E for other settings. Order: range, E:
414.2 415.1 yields 414.982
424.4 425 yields 424.941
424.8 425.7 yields 425.627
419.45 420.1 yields 420.077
